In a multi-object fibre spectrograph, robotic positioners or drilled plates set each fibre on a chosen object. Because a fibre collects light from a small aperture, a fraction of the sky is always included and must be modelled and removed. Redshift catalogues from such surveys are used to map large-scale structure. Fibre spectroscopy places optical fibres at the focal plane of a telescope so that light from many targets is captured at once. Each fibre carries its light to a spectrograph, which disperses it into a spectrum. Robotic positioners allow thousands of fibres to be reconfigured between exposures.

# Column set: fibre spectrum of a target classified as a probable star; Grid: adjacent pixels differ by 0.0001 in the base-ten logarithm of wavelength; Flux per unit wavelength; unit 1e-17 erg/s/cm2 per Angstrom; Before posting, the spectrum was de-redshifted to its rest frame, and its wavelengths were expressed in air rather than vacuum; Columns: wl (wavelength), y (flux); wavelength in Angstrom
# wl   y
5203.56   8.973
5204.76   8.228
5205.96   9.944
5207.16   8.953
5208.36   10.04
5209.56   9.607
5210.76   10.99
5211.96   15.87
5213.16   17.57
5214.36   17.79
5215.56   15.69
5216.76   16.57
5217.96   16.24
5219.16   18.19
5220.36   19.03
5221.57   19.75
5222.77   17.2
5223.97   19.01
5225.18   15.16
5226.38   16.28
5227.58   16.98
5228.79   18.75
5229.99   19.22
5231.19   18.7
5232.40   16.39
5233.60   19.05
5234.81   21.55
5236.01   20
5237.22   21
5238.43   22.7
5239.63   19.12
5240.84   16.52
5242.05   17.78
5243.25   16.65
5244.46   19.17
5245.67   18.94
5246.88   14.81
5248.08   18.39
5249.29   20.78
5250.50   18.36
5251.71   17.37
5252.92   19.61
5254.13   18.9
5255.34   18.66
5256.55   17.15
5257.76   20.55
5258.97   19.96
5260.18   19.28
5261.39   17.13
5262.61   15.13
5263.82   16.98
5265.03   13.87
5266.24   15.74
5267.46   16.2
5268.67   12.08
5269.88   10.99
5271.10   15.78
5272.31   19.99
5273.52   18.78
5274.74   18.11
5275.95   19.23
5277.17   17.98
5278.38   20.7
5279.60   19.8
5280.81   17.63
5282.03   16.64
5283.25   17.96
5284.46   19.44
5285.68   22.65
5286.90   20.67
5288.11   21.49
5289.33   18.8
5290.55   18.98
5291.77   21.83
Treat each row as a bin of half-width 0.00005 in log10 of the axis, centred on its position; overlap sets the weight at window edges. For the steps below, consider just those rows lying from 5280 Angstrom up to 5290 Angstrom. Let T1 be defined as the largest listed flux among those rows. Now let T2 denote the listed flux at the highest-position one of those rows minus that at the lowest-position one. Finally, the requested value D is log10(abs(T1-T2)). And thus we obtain 1.33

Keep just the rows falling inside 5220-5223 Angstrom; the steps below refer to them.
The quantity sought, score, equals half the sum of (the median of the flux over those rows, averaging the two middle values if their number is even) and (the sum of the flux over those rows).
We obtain 37.5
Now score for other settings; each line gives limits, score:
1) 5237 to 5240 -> 41.9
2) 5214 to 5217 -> 33.3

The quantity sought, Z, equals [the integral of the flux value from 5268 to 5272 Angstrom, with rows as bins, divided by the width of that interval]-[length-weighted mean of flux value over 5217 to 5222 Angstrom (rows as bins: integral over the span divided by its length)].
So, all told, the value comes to -5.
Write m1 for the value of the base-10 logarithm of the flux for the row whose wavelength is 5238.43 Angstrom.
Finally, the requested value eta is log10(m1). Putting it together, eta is 0.132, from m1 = 1.36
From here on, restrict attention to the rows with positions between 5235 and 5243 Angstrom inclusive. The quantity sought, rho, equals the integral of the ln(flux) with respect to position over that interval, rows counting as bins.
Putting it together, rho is 23.7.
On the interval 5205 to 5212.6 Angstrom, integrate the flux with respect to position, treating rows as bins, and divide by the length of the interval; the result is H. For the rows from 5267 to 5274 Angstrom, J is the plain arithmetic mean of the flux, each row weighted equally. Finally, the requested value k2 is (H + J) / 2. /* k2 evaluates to 13.2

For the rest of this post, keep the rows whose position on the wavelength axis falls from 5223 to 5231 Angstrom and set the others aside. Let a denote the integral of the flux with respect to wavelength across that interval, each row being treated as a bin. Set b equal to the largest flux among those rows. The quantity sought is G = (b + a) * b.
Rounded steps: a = 141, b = 19.22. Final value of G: 3079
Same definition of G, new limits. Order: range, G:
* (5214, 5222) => 3164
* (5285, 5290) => 2874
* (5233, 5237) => 2212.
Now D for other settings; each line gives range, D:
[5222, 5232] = 1.25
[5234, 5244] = 1.44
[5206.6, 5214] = 0.95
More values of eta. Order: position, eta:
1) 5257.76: 0.118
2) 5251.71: 0.093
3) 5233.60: 0.107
